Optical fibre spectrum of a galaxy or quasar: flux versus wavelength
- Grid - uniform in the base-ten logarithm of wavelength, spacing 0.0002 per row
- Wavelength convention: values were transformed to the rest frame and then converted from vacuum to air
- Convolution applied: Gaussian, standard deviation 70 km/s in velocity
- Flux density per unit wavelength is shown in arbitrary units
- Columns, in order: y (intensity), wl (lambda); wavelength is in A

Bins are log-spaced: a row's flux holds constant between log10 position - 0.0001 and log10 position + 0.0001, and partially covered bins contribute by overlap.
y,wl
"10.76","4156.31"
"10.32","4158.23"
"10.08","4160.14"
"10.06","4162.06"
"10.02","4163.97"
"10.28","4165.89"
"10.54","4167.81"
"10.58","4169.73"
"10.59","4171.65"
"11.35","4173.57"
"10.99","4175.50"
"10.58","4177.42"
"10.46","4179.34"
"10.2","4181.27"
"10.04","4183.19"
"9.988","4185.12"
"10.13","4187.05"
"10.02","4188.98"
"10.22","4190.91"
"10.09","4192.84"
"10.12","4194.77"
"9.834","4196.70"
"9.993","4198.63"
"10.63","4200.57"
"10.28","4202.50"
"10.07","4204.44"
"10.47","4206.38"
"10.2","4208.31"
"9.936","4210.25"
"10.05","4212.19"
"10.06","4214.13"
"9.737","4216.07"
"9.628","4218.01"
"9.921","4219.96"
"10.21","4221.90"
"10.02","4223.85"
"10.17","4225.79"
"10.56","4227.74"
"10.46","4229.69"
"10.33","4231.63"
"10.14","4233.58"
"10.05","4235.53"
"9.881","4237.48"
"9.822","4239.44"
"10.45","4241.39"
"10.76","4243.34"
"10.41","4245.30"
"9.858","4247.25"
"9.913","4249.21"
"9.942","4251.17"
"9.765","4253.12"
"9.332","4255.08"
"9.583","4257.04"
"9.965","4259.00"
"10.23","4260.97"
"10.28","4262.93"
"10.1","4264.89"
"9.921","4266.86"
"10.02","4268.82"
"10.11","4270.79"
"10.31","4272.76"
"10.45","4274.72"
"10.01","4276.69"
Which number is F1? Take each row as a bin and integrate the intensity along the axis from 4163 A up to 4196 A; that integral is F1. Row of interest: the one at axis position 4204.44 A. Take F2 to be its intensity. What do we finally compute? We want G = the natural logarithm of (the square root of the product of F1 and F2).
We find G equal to 4.07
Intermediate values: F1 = 342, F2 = 10.07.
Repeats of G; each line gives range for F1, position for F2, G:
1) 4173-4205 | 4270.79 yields 4.05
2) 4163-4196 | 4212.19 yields 4.07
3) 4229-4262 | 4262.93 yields 4.07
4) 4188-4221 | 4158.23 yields 4.07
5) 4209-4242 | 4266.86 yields 4.05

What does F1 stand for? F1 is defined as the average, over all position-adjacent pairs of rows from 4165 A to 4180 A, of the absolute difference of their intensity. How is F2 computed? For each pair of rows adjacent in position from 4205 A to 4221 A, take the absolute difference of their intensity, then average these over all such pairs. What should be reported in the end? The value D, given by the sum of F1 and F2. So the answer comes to 0.478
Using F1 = 0.280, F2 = 0.20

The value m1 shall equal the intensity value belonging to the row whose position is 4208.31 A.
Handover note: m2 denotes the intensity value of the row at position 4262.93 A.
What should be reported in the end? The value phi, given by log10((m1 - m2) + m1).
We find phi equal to 1.01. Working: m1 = 10.2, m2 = 10.28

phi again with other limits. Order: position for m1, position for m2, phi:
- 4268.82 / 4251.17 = 1.00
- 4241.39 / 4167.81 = 1.02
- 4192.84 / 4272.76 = 0.99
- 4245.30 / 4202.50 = 1.02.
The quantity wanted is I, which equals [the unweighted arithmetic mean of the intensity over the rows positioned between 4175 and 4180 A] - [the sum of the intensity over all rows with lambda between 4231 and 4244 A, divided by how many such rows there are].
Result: 0.47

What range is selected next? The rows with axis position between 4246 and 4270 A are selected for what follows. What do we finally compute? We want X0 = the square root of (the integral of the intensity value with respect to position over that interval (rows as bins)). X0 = 15.4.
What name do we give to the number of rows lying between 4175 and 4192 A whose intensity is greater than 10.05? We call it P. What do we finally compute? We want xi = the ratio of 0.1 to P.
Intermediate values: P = 6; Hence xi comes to 0.017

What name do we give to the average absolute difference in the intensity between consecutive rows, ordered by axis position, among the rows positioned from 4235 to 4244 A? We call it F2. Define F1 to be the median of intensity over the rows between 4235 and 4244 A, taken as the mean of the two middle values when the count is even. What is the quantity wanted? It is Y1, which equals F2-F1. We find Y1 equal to -9.8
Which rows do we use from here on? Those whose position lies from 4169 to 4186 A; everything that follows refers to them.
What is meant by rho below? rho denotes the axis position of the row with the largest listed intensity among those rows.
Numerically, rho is 4173.57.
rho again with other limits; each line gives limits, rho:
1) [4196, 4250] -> 4243.34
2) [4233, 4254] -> 4243.34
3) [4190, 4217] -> 4200.57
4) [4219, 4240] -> 4227.74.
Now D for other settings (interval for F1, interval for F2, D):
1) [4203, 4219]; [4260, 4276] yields 0.347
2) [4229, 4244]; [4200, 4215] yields 0.456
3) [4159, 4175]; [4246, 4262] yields 0.426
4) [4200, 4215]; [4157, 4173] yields 0.355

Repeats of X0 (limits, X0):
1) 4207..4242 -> 18.8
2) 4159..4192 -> 18.5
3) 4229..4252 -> 15.3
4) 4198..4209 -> 10.6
